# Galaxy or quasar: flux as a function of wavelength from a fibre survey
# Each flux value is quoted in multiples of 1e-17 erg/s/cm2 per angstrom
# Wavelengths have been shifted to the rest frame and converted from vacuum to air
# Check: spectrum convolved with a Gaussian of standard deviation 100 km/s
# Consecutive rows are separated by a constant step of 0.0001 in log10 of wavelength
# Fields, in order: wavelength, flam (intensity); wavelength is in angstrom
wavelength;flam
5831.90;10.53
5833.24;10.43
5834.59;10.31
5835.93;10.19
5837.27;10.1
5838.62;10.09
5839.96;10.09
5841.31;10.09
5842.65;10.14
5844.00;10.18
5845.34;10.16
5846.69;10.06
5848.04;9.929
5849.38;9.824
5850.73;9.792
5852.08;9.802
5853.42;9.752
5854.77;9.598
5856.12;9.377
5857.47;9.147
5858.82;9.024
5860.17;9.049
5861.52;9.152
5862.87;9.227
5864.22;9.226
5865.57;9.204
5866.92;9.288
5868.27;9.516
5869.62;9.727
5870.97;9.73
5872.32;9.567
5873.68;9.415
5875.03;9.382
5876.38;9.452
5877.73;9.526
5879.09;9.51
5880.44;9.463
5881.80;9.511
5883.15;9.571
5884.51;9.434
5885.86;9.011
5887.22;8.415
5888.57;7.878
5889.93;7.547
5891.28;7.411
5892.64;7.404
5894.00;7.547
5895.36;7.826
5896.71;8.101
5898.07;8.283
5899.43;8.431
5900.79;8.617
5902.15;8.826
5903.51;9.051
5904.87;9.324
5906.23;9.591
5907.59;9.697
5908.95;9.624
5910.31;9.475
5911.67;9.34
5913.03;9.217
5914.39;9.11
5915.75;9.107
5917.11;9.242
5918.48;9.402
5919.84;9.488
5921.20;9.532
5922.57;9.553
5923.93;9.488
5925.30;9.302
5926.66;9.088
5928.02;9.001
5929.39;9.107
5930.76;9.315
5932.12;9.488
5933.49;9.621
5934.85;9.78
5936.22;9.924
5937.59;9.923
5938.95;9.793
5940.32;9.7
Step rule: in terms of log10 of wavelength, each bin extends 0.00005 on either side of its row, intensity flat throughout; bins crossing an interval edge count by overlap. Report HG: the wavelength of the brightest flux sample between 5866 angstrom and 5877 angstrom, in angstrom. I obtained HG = 5870.97 angstrom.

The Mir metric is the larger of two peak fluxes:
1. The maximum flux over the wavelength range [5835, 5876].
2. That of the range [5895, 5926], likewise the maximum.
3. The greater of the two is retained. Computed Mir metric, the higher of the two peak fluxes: 10.2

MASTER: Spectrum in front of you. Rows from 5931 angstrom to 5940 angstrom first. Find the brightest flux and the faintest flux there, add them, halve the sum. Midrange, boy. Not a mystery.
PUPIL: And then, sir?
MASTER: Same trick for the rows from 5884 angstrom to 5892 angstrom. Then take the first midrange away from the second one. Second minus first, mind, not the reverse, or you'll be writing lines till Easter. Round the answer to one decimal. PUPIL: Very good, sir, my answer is -1.3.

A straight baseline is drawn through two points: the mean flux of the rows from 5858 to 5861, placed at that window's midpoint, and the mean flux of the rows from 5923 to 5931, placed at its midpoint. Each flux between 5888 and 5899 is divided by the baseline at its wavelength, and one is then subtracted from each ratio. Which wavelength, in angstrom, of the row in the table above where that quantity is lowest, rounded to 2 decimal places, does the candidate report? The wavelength 5892.64 angstrom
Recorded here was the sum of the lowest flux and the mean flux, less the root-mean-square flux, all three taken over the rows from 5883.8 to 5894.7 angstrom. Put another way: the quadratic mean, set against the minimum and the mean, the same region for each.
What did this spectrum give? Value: 7.37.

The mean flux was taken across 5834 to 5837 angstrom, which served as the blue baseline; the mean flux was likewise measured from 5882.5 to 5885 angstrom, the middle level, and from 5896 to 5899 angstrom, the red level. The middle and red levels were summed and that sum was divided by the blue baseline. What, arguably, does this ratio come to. 1.73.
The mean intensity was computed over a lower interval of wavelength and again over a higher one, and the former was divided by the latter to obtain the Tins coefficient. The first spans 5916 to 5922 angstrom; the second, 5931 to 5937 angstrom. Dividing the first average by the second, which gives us 0.97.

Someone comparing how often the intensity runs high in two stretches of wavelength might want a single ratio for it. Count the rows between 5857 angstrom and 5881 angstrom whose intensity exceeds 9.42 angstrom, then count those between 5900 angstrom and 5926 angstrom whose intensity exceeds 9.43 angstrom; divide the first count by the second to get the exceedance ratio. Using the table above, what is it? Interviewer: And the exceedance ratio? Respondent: 1.0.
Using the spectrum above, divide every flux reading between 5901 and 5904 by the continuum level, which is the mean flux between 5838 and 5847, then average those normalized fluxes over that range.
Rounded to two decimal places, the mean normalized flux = 0.88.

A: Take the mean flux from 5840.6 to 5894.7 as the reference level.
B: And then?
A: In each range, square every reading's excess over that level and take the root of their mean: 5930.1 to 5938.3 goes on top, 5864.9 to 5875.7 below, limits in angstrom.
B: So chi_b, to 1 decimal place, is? 1.7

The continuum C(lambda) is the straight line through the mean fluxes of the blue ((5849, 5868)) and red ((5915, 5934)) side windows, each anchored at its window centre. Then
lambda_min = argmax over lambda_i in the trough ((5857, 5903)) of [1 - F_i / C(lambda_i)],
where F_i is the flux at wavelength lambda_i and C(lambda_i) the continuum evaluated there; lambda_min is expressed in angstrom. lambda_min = 5892.64 angstrom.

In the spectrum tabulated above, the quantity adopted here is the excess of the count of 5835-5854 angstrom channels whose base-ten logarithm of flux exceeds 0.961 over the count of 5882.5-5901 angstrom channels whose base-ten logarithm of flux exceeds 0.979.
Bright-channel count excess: 13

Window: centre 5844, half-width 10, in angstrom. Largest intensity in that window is 10.31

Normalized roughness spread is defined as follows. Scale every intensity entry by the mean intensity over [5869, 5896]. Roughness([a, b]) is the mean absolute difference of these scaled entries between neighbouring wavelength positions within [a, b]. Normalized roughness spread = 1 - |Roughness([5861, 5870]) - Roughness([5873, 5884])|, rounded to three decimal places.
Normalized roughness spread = 0.994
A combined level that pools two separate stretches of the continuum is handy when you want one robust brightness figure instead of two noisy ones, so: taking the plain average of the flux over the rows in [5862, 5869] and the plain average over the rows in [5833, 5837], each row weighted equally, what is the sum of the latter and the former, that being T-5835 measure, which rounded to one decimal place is 19.6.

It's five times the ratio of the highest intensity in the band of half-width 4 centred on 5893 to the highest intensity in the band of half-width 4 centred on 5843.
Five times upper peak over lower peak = 4.0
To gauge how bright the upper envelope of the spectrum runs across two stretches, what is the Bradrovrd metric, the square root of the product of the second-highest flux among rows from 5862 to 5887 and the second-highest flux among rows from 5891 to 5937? 9.75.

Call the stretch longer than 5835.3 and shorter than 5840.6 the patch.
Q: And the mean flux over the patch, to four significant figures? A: 10.12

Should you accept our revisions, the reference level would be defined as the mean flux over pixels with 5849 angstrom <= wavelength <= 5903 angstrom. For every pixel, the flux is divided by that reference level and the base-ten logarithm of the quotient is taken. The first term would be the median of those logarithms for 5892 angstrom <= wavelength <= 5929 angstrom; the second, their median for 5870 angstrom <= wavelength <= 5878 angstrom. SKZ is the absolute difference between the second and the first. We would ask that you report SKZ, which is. 0.013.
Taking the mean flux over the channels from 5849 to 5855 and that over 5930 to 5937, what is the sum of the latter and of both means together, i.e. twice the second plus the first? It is 29.0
